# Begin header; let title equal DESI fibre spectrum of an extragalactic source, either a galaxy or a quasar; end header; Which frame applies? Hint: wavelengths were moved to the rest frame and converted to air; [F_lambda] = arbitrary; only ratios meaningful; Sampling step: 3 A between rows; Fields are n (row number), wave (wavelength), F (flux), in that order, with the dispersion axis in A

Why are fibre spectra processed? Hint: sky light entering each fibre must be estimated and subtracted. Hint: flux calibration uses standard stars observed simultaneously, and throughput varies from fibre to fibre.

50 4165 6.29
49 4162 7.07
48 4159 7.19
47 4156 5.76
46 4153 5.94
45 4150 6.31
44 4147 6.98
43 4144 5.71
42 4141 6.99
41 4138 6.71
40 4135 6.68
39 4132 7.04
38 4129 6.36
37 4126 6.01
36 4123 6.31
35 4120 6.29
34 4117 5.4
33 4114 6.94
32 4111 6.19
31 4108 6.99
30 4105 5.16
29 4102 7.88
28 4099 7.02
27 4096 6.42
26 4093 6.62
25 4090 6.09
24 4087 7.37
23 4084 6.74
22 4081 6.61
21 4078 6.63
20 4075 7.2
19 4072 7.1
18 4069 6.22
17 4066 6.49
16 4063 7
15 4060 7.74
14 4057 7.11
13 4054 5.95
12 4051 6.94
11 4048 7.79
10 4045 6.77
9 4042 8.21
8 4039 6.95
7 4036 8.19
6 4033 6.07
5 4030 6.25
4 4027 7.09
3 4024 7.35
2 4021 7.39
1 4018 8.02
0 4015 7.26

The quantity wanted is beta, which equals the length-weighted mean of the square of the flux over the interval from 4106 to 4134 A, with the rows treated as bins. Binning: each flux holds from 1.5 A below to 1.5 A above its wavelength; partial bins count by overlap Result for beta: 41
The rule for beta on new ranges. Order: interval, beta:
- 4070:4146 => 44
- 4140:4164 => 42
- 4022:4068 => 50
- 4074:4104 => 47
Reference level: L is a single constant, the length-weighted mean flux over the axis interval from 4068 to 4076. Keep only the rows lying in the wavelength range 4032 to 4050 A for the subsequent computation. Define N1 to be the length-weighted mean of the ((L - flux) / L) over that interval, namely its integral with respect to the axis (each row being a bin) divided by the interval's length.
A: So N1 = -0.07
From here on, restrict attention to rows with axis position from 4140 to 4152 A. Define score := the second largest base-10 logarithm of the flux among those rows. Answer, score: 0.844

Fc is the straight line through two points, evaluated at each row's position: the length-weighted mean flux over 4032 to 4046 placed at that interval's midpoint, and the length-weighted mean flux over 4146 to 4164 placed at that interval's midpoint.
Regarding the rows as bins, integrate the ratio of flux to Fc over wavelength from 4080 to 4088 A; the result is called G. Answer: 7.9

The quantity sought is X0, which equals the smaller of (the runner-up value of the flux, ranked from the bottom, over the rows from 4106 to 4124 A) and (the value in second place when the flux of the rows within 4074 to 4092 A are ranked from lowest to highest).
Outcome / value 6.19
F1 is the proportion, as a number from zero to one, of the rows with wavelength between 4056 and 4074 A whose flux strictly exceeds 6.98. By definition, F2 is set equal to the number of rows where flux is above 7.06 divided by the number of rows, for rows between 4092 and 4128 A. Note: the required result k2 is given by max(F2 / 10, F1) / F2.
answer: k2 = 8.0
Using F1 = 0.67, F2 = 0.08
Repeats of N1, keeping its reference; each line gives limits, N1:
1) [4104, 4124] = 0.09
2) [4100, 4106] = 0.03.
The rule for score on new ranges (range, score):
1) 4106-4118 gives 0.841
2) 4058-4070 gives 0.845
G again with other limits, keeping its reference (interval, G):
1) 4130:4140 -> 10.2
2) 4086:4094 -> 7.7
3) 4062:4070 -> 7.4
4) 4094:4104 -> 10.1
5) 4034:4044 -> 10.5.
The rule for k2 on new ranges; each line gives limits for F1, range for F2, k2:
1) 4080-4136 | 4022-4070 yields 0.6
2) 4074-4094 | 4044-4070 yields 0.9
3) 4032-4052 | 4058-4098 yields 1.4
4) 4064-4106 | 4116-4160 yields 5.4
